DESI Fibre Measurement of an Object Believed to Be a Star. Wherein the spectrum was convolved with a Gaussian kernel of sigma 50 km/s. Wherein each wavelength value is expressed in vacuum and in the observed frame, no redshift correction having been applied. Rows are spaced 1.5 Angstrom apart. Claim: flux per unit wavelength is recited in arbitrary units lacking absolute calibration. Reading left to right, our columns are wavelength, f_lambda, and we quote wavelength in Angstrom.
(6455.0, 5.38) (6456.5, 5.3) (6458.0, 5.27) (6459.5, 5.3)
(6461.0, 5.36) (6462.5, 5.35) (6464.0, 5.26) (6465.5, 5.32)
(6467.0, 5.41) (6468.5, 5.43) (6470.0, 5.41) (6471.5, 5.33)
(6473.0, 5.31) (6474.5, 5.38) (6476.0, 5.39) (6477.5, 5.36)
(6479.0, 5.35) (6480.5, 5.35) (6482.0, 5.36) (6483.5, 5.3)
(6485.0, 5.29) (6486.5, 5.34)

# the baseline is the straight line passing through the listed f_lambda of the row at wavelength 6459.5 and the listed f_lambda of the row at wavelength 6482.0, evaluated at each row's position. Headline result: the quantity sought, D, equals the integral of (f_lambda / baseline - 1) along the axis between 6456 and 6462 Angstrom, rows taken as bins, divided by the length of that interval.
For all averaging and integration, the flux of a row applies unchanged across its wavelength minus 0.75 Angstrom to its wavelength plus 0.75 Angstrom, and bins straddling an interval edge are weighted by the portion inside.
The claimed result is 0.002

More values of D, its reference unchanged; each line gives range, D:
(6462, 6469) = 0.007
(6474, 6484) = 0.001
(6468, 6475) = 0.007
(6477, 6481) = 0.000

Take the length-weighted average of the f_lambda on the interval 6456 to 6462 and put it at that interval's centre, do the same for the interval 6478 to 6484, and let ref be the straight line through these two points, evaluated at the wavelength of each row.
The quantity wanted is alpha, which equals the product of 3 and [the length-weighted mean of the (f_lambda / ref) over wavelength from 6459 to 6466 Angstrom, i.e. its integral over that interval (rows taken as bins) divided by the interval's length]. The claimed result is 3.00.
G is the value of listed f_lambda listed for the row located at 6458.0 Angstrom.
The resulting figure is 5.27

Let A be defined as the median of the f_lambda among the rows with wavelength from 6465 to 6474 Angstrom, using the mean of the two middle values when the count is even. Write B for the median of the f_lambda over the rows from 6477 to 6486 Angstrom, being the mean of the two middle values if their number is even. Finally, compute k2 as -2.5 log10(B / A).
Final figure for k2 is 0.0041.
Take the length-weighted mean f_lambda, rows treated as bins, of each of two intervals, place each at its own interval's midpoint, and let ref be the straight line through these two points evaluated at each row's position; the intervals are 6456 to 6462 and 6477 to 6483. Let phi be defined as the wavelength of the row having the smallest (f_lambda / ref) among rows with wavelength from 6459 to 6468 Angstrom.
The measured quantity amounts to 6464.0 Angstrom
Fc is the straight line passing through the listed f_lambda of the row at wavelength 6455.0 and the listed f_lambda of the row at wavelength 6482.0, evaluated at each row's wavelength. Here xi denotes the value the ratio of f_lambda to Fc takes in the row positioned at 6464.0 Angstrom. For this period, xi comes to 0.98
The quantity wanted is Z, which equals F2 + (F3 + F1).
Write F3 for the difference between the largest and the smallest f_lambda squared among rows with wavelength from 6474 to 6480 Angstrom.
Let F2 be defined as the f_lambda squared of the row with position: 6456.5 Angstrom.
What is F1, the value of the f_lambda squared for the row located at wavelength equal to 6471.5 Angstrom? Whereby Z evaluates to 56.9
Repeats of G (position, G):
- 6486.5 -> 5.34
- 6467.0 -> 5.41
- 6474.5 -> 5.38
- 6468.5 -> 5.43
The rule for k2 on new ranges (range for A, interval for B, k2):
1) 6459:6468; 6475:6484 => -0.0041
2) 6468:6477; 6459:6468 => 0.0101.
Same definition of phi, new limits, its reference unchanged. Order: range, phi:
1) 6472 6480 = 6473.0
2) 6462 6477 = 6464.0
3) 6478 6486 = 6485.0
